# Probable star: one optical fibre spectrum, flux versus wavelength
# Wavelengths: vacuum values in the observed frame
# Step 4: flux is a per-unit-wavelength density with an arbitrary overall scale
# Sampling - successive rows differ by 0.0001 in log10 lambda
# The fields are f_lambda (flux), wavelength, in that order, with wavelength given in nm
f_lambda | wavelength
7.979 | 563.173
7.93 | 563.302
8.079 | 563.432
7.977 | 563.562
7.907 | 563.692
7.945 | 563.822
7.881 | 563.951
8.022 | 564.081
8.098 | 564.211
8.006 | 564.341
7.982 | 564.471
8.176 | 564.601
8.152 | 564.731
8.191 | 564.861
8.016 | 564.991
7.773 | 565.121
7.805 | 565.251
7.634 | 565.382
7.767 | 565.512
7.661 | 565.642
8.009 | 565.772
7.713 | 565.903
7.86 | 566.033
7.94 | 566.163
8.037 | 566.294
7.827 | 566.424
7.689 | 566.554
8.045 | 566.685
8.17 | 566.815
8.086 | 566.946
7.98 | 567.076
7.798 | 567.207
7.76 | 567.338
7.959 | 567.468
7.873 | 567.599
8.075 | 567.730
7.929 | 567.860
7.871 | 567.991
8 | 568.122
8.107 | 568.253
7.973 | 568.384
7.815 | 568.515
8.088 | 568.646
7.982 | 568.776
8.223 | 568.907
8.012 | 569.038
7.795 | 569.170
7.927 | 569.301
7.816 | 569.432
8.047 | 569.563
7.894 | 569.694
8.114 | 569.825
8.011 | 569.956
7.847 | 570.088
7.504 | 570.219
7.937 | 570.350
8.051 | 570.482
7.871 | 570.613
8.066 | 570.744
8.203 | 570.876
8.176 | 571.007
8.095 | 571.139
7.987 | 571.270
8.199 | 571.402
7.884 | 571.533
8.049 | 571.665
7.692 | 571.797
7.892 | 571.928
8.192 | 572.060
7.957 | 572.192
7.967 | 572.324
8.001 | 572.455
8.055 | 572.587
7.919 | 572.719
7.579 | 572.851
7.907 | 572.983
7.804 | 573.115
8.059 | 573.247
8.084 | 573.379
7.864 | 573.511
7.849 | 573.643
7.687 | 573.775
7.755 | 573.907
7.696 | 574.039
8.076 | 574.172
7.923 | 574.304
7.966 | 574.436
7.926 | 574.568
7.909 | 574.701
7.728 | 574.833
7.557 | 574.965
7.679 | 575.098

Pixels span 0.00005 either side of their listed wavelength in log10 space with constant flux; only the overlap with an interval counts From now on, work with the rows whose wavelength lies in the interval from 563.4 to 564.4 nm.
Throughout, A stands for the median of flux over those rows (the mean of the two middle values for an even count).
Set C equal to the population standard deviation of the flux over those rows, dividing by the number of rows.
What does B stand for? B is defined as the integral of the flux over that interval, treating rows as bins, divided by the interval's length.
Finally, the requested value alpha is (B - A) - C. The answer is -0.08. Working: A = 7.99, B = 7.99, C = 0.072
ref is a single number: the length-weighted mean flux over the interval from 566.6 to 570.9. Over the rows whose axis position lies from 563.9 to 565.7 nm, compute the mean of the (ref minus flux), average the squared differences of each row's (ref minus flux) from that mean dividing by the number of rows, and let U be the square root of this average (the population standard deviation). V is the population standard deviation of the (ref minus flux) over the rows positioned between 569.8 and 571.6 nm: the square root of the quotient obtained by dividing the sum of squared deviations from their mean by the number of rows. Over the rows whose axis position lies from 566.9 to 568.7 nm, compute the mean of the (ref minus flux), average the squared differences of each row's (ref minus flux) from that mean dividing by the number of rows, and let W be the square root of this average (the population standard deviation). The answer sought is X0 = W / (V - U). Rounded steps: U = 0.181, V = 0.178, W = 0.111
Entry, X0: -40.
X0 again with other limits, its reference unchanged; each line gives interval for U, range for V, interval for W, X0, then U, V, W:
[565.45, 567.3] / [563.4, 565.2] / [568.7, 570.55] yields -4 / 0.156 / 0.114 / 0.166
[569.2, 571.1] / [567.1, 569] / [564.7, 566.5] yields -4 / 0.172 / 0.127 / 0.170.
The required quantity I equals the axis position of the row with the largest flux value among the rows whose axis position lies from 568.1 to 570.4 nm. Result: 568.907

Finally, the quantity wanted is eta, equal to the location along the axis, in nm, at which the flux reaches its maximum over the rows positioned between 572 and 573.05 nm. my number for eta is 572.060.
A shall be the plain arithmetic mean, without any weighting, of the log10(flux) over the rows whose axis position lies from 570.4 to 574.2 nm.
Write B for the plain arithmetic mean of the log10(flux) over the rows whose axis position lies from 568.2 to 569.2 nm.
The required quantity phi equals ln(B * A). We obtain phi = -0.207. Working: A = 0.900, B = 0.903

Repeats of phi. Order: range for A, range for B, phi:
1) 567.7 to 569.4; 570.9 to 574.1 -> -0.209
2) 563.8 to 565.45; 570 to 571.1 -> -0.208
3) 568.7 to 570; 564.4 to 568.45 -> -0.209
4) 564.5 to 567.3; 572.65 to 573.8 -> -0.217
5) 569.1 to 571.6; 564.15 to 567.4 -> -0.210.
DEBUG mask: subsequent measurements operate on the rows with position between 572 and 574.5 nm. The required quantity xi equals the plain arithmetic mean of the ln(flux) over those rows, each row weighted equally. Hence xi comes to 2.068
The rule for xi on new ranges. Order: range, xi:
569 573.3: 2.074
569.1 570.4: 2.065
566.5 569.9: 2.075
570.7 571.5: 2.094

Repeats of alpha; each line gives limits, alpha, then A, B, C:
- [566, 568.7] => -0.14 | 7.96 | 7.95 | 0.125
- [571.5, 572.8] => -0.13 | 7.96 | 7.96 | 0.125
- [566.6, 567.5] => -0.15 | 7.98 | 7.96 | 0.138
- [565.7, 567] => -0.19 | 7.97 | 7.93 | 0.153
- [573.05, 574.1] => -0.11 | 7.83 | 7.85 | 0.141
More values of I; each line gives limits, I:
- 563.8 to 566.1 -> 564.861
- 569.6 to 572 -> 570.876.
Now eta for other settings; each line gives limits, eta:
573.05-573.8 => 573.379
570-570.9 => 570.876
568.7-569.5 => 568.907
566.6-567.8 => 566.815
